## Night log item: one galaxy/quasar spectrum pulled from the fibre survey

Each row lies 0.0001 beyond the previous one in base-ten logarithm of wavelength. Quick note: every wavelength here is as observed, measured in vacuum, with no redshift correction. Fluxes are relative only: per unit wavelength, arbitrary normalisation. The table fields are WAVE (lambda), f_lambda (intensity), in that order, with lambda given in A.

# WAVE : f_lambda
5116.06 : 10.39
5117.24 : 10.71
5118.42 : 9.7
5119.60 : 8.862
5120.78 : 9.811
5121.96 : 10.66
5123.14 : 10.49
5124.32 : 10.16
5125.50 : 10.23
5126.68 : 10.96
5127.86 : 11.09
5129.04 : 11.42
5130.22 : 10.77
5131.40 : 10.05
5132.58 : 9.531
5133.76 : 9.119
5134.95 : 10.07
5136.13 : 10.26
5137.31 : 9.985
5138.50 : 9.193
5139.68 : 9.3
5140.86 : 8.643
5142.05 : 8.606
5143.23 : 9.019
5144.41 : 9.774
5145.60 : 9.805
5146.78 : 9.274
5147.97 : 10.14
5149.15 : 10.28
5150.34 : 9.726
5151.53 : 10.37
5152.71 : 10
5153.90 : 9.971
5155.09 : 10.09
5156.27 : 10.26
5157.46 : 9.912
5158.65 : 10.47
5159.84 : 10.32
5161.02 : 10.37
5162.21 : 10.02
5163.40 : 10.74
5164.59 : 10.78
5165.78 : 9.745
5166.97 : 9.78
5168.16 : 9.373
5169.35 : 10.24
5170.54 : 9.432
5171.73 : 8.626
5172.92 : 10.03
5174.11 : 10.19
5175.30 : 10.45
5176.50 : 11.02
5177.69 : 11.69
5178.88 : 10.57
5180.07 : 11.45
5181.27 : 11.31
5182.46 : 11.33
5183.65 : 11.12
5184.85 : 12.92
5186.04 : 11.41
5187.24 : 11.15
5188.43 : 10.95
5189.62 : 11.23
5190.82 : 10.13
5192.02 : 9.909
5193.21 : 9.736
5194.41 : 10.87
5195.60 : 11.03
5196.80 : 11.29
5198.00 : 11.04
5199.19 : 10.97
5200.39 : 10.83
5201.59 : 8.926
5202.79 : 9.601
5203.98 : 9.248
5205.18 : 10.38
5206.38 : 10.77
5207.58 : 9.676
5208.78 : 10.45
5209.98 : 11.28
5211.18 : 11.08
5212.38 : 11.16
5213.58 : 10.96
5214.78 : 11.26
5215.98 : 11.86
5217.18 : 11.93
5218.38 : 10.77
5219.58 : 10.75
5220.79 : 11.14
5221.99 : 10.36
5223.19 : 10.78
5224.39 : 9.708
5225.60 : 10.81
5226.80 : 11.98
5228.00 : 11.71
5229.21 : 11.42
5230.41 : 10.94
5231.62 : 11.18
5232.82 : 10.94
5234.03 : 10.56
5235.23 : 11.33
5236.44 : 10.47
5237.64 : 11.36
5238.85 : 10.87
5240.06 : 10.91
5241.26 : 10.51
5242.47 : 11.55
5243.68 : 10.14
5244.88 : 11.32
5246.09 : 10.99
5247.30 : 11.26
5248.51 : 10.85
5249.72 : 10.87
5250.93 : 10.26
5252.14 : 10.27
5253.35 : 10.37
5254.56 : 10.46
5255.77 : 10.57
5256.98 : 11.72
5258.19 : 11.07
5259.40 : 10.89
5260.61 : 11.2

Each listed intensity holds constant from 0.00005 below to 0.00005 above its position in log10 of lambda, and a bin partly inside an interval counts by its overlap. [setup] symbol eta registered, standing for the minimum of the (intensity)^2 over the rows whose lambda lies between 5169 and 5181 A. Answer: 74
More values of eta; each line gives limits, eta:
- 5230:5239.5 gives 110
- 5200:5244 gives 80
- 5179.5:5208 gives 80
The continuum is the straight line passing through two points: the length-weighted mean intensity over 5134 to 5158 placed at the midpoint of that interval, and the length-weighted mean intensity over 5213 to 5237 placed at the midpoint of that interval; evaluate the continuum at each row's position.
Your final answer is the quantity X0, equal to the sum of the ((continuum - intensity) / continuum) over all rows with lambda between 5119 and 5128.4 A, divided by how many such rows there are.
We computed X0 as -0.099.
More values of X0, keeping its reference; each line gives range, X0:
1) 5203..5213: 0.024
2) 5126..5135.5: -0.096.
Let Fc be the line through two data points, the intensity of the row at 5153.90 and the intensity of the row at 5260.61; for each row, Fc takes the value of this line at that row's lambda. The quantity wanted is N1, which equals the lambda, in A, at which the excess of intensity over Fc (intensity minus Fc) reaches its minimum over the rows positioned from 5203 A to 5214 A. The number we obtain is 5203.98 A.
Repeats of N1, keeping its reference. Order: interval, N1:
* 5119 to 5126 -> 5119.60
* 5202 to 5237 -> 5203.98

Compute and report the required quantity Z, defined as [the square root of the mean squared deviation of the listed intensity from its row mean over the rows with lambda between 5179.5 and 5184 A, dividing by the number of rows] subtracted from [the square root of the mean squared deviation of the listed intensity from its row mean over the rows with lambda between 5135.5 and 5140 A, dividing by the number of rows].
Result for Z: 0.3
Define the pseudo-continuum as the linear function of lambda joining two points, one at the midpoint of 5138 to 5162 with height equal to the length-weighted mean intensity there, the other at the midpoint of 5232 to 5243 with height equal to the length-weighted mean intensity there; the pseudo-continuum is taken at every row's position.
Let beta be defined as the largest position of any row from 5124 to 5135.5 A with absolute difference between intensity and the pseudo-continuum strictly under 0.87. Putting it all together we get 5134.95 A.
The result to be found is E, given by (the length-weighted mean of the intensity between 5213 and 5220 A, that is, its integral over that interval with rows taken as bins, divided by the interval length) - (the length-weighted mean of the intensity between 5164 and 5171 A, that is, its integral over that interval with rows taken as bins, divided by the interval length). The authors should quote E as 1.4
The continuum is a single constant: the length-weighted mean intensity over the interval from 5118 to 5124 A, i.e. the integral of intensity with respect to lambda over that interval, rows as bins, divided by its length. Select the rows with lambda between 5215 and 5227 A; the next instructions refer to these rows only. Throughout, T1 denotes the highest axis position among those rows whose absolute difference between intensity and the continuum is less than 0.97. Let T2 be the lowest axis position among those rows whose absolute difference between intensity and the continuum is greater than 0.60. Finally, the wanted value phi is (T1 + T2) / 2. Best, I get 5220.8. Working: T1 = 5225.60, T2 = 5215.98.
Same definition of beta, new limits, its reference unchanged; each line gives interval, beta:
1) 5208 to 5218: 5214.78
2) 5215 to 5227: 5225.60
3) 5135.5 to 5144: 5143.23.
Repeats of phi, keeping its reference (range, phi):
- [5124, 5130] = 5126.1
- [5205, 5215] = 5207.6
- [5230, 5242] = 5235.8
